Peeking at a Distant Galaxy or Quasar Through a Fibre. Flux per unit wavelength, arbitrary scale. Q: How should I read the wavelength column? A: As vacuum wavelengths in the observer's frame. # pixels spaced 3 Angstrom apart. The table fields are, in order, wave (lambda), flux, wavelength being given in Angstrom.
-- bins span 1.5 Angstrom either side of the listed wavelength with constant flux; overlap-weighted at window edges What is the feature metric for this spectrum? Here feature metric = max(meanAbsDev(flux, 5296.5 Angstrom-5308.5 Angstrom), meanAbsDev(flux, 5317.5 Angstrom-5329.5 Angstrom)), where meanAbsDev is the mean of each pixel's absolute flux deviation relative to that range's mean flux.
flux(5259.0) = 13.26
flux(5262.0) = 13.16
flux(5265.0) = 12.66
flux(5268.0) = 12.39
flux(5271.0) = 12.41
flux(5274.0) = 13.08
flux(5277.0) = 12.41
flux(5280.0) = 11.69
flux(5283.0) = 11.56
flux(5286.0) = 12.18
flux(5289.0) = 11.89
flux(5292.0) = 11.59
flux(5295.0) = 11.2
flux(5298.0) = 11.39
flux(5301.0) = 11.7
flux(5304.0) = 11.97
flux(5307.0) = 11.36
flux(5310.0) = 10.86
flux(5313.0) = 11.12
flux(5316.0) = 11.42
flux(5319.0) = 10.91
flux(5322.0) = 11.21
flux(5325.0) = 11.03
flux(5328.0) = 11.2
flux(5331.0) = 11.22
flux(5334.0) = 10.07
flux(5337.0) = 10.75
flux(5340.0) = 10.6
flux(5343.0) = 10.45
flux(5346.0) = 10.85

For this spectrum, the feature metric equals 0.230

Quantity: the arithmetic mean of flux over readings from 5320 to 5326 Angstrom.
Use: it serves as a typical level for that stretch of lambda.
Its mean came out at 11.1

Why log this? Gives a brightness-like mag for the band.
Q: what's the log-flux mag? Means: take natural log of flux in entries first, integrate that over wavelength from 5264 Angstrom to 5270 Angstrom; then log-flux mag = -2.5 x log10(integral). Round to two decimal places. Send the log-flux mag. -2.95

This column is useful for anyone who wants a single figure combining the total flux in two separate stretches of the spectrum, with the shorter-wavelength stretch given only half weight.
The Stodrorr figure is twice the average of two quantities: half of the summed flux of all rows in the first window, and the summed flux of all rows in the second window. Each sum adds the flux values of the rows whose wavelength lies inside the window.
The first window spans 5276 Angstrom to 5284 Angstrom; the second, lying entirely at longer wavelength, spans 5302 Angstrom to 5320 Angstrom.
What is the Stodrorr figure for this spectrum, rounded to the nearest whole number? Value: 85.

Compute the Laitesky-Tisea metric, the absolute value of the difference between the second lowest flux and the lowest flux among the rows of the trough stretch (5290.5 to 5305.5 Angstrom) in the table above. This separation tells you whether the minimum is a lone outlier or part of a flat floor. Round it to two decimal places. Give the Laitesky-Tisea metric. 0.19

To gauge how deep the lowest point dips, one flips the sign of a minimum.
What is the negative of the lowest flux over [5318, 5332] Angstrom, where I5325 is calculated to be -10.9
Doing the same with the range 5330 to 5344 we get -10.1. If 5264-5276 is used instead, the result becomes -12.4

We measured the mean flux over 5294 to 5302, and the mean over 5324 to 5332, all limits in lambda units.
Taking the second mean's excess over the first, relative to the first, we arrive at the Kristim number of -0.024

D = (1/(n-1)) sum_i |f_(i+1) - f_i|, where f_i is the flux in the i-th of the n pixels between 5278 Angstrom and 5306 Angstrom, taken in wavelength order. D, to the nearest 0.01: 0.31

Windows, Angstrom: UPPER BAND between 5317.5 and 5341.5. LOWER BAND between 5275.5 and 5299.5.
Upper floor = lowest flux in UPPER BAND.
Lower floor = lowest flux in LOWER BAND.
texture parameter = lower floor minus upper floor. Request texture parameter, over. 1.1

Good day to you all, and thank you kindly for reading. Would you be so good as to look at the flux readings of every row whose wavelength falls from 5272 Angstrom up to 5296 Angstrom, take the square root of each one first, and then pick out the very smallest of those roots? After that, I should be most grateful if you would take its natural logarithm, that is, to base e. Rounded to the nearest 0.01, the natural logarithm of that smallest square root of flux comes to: 1.21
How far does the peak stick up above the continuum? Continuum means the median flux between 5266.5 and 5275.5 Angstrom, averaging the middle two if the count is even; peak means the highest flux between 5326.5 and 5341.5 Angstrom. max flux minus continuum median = -1.2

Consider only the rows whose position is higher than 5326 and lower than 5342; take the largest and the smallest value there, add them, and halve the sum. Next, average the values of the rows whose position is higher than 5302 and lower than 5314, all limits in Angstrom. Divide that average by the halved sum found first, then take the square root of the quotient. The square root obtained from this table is 1.03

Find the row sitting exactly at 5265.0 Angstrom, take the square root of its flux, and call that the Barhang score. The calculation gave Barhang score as 3.56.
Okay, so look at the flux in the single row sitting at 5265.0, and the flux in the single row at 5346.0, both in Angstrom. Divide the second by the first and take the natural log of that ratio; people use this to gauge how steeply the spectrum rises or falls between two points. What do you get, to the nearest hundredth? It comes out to -0.15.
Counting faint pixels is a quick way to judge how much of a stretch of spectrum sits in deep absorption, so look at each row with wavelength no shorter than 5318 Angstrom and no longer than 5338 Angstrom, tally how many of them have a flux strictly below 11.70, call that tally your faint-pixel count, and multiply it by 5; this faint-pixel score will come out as 35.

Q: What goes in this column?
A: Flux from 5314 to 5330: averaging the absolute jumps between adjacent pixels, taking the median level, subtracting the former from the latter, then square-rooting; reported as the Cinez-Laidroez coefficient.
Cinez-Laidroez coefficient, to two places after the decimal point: 3.30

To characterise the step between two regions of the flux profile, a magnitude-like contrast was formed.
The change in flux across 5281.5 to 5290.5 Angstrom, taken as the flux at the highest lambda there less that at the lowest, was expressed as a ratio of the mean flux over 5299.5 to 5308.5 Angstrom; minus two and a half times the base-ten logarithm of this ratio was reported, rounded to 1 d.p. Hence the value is 3.9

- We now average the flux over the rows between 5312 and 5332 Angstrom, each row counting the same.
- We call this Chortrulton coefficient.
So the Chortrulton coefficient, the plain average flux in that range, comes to 11.2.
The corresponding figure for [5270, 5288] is 12.2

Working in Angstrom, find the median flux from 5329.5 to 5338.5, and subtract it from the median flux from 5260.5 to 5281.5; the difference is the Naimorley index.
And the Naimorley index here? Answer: 1.66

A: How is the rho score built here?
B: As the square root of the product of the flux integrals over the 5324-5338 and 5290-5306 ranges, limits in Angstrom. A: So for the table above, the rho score 168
